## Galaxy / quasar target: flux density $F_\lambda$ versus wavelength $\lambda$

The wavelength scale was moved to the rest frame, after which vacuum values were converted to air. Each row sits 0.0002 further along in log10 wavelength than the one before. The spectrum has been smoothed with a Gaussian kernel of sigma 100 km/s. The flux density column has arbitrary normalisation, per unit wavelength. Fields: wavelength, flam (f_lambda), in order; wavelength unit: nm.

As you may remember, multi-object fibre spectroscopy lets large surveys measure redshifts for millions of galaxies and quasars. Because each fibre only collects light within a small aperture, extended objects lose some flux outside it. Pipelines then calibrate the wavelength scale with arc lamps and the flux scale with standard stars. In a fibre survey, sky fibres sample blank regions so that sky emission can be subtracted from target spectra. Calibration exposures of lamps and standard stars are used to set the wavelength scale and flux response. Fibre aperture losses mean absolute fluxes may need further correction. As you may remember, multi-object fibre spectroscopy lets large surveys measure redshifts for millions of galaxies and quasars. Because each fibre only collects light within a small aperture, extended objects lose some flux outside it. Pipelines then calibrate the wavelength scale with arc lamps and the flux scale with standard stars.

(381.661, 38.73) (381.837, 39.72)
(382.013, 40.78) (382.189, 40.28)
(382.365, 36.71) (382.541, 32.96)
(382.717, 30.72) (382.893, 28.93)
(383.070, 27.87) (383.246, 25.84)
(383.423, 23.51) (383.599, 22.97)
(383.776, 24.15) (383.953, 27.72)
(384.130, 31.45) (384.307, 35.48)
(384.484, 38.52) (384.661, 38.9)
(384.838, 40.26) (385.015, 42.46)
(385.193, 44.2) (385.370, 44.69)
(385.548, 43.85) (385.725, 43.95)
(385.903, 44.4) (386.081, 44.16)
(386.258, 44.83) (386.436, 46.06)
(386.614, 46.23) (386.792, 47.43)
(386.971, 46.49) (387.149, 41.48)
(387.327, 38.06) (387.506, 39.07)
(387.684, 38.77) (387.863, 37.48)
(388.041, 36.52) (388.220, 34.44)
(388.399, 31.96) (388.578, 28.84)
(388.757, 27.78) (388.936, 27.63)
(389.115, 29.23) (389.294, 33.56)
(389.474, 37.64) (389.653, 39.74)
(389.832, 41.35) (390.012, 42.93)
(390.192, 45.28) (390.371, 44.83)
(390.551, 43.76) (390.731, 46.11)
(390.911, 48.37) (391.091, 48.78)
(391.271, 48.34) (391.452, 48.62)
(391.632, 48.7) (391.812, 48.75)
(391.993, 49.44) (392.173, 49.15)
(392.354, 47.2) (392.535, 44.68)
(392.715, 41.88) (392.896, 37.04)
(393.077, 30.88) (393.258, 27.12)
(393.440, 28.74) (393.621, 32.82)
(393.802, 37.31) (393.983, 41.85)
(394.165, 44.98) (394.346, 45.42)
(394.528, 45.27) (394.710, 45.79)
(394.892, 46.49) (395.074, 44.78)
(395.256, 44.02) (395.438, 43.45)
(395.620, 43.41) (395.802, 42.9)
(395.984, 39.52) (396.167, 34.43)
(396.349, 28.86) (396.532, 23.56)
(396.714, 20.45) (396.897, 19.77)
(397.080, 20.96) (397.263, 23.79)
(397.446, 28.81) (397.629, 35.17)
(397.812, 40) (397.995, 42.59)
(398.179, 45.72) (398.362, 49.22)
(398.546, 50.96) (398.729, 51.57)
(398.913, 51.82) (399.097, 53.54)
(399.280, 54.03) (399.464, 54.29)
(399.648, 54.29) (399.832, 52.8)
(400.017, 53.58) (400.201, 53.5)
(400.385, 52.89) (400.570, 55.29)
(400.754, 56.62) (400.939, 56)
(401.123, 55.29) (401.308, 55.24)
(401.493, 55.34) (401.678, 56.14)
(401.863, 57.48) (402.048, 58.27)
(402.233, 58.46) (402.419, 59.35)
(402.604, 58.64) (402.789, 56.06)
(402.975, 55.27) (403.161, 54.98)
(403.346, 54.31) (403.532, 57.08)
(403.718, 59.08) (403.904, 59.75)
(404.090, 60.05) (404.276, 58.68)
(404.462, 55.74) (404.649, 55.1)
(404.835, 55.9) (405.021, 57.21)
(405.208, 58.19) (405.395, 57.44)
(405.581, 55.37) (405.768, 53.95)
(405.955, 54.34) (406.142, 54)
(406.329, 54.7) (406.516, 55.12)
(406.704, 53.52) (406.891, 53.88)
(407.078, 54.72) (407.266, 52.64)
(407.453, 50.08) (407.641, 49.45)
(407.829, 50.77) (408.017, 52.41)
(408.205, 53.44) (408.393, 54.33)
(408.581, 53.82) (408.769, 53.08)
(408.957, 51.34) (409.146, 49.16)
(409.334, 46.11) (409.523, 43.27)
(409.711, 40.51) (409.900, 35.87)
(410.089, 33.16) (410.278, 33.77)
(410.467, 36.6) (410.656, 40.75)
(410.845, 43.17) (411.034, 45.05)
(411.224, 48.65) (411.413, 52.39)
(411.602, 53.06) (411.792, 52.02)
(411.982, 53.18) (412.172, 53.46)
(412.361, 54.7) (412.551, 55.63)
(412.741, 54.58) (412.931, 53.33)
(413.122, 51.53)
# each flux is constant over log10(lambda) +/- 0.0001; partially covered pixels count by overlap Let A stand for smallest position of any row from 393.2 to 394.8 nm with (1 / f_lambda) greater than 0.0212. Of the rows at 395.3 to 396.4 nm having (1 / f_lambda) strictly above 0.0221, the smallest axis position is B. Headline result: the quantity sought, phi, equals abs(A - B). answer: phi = 2.18 nm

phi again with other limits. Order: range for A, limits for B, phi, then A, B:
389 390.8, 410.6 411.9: 21.54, 389.115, 410.656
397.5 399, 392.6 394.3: 4.91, 397.629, 392.715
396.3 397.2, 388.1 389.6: 8.13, 396.349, 388.220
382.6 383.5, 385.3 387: 2.65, 382.717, 385.370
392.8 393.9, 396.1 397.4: 3.27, 392.896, 396.167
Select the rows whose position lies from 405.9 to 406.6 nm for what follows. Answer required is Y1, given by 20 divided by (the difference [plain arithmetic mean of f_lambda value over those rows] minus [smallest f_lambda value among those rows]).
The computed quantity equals 37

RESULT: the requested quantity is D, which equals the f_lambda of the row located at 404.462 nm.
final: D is 55.74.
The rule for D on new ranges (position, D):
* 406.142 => 54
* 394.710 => 45.79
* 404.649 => 55.1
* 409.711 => 40.51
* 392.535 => 44.68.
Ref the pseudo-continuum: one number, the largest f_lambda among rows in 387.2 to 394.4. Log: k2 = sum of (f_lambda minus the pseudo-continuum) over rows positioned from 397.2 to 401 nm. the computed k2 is -22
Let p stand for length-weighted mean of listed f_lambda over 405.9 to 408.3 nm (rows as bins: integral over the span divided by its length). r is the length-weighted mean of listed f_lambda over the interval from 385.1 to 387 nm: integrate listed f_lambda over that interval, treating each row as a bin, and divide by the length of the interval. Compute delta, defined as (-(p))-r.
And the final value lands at -98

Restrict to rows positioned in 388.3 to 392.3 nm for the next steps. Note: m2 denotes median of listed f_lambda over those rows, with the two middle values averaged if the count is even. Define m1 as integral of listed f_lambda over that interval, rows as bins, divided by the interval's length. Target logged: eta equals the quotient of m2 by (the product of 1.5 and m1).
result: 0.712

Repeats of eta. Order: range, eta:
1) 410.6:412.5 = 0.696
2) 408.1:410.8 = 0.667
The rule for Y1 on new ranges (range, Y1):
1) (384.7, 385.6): 7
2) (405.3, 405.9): 12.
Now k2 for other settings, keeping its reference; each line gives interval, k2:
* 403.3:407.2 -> 140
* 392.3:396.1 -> -183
